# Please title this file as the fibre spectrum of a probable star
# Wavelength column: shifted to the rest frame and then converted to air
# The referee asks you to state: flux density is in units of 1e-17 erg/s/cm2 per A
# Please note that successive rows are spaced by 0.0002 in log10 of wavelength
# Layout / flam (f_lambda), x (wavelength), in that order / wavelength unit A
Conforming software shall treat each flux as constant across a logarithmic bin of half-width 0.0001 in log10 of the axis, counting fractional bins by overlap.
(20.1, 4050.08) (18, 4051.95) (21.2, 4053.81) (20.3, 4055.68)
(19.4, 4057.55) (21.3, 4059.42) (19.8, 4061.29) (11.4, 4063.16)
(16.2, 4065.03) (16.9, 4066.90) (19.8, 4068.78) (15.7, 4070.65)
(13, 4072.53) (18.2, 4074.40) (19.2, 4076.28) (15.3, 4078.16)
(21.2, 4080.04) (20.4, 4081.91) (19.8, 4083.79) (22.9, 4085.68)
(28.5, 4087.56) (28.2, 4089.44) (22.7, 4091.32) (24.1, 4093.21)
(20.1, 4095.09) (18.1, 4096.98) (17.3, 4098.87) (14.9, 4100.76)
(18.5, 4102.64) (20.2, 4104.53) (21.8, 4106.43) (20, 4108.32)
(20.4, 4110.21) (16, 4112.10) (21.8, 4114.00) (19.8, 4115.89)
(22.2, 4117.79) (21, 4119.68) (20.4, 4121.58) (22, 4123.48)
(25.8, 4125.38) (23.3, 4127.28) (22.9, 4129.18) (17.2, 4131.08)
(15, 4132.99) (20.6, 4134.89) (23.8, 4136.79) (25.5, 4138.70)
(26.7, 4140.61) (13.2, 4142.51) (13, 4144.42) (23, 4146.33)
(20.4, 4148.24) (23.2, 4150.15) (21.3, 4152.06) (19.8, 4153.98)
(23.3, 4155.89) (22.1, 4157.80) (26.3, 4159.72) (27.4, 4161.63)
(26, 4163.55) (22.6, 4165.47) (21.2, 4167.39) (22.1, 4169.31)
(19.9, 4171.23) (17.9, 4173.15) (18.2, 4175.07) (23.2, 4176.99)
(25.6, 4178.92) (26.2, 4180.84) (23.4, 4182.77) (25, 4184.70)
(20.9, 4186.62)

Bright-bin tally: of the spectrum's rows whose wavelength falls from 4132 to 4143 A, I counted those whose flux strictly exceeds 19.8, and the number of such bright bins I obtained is 4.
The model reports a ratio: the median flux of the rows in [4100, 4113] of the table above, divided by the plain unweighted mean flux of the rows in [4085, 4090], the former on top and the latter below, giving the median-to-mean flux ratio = 0.75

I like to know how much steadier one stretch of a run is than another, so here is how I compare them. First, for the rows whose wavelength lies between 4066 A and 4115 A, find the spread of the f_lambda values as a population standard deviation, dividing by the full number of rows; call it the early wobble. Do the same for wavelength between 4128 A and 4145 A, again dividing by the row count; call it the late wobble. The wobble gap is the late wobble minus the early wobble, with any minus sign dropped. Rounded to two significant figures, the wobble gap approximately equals 1.4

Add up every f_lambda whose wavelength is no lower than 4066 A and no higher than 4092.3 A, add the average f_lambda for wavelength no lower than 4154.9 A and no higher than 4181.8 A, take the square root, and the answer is 17.5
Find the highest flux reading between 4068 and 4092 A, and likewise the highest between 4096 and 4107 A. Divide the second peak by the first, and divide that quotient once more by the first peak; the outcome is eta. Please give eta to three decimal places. 0.027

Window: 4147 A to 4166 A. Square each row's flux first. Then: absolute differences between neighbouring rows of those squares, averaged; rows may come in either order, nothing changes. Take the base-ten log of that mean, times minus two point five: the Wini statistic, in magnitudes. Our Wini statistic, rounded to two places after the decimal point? -5.09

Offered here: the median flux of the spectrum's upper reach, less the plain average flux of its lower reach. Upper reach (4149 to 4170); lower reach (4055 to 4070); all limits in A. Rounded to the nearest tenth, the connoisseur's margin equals 4.5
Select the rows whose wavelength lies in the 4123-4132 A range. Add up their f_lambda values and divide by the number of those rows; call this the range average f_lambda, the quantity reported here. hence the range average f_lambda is 22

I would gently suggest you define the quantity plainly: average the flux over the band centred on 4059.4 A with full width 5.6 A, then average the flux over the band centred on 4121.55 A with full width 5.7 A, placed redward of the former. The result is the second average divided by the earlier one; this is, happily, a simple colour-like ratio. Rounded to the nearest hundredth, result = 1.05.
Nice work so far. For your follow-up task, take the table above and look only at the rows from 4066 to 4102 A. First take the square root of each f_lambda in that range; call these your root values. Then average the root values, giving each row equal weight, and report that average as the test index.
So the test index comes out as 4.43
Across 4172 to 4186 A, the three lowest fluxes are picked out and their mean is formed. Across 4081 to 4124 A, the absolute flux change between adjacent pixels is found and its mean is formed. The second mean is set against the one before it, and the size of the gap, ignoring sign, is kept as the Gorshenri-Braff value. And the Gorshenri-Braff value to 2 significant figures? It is 17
